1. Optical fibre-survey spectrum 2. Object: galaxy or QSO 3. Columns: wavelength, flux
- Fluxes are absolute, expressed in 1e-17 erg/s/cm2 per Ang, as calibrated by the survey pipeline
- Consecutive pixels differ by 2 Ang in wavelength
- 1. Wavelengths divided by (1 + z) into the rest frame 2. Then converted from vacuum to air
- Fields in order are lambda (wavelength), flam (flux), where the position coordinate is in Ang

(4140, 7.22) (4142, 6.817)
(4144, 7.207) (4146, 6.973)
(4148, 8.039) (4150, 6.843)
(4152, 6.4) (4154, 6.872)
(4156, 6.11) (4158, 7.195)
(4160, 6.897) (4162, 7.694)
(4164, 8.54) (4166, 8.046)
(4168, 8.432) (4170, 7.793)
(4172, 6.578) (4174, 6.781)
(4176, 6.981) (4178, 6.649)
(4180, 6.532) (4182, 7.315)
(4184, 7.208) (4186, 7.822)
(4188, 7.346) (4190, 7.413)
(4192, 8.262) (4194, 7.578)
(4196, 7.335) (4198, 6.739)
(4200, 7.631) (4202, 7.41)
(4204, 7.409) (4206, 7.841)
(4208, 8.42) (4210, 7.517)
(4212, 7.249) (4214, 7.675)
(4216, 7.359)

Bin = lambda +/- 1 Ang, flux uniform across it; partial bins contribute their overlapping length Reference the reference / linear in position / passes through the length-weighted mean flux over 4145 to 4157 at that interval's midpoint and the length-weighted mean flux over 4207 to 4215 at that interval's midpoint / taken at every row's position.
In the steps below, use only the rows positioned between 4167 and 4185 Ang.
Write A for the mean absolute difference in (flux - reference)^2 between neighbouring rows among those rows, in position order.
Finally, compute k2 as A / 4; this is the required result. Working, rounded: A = 0.35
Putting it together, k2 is 0.09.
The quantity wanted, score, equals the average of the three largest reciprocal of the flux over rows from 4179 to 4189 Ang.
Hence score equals 0.143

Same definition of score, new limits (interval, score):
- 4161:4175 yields 0.143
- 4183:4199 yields 0.141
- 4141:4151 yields 0.145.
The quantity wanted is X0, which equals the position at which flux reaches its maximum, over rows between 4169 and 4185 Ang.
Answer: 4170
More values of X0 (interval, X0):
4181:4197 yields 4192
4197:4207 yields 4206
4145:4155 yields 4148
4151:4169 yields 4164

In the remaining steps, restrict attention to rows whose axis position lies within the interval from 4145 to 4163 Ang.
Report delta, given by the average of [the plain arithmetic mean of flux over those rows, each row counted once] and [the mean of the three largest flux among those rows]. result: 7.32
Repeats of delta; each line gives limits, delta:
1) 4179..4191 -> 7.40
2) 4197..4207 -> 7.52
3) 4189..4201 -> 7.66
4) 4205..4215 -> 7.86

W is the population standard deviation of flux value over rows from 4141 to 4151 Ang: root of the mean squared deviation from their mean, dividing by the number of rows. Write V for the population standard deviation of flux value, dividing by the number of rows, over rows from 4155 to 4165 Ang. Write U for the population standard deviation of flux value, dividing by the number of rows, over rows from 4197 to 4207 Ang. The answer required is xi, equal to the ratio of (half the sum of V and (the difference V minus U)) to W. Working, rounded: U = 0.37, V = 0.81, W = 0.45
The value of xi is 1.4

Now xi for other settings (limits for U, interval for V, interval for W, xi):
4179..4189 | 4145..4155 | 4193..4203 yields 1.1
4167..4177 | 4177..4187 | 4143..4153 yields 0.2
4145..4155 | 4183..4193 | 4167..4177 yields 0.2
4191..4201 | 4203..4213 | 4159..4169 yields 0.3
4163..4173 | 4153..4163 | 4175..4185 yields 0.5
